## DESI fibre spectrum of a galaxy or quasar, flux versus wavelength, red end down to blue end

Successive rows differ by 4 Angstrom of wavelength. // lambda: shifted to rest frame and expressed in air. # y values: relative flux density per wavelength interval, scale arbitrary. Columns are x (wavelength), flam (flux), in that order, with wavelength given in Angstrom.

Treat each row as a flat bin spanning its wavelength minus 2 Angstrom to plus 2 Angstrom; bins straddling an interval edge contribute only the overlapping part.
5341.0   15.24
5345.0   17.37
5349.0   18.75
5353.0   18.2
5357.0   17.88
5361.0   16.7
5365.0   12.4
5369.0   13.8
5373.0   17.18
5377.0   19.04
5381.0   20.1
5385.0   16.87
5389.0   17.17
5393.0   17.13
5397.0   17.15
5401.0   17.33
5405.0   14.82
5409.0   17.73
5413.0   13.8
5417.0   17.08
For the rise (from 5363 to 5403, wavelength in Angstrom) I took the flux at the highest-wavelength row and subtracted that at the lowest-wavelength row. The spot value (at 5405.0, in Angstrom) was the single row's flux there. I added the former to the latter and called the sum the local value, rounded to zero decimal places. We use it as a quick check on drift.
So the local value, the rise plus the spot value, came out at 20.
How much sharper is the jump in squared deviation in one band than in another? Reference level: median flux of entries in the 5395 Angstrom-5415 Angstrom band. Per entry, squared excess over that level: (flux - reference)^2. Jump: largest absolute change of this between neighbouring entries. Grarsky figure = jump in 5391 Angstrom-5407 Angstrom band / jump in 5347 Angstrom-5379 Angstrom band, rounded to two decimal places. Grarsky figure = 0.24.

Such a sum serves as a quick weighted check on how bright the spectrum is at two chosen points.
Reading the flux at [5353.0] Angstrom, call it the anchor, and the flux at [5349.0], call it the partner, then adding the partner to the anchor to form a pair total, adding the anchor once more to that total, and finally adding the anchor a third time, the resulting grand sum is 73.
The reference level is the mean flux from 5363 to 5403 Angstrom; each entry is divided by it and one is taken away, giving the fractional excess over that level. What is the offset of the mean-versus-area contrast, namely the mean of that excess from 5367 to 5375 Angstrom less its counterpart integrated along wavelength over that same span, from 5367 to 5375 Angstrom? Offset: 0.55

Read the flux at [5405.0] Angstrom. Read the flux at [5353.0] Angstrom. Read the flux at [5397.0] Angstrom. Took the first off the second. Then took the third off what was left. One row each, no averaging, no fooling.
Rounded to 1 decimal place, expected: -13.8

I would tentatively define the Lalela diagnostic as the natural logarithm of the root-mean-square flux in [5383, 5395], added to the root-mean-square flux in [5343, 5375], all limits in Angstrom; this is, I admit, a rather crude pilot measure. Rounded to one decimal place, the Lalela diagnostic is 19.5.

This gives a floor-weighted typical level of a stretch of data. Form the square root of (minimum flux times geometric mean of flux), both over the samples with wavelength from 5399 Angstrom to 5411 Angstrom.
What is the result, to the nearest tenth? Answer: 15.7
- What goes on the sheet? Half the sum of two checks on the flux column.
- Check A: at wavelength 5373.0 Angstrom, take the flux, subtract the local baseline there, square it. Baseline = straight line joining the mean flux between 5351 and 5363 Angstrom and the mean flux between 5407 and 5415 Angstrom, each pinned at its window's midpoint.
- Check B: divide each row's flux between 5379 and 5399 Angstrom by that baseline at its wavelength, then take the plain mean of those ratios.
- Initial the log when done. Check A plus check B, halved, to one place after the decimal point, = 0.5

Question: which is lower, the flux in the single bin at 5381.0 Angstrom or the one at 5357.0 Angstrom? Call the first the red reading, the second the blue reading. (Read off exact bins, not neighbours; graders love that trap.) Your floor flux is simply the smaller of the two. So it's 17.9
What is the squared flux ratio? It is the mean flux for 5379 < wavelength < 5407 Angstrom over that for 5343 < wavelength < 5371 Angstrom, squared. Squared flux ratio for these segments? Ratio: 1.10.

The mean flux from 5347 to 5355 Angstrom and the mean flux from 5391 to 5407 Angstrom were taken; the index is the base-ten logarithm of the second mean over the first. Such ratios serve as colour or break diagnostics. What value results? -0.046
